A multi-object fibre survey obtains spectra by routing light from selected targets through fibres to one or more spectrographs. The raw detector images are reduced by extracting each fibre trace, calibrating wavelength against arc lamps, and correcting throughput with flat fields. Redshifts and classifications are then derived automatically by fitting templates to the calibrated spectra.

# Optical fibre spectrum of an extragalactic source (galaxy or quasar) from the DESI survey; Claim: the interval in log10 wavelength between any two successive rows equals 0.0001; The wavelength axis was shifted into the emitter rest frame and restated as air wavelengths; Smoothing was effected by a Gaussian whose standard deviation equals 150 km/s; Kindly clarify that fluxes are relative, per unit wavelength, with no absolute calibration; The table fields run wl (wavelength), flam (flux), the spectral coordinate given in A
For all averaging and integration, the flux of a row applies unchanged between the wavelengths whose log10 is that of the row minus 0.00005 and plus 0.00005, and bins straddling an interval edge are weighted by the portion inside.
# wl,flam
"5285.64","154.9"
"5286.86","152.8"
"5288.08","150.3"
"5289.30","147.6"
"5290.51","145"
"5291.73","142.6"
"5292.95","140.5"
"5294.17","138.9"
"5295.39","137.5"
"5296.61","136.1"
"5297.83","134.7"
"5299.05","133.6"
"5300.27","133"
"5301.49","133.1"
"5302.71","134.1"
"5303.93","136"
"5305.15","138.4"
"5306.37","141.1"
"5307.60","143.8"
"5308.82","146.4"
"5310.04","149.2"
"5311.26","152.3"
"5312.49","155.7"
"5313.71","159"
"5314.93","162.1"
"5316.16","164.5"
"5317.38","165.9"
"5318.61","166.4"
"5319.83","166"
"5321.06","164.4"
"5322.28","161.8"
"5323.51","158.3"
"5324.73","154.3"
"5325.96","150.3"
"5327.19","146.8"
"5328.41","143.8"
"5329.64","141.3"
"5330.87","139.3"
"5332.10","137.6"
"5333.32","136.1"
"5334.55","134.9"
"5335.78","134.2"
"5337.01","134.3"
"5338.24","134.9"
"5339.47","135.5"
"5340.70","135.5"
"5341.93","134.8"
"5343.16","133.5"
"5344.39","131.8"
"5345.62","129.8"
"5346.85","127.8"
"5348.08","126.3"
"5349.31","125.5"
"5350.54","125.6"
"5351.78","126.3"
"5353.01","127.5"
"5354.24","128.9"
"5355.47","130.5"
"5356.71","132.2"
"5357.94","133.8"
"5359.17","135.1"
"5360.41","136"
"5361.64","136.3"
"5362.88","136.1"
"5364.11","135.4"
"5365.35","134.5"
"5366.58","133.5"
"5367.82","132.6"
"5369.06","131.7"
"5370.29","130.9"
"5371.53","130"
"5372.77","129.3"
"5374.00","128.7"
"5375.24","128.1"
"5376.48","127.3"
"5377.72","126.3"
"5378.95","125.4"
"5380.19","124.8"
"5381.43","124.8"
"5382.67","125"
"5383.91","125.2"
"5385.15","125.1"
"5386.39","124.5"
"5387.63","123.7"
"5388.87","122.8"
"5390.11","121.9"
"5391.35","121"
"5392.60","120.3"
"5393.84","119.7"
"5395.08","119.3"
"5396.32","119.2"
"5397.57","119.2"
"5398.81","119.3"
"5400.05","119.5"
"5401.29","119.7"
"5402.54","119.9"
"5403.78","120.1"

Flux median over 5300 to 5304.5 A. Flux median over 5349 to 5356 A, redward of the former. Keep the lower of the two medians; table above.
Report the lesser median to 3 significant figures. 127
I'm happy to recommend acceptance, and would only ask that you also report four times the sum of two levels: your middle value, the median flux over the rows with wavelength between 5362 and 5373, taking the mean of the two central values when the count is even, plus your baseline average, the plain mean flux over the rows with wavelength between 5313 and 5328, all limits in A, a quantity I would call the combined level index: 1170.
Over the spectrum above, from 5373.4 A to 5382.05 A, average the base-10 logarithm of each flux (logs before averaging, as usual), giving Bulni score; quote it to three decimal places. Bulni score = 2.102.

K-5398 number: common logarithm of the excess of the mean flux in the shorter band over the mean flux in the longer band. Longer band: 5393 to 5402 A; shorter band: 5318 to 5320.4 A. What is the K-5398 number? 1.7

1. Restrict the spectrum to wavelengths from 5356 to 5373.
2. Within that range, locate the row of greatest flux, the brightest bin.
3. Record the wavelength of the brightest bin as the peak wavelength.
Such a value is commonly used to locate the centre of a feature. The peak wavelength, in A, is 5361.64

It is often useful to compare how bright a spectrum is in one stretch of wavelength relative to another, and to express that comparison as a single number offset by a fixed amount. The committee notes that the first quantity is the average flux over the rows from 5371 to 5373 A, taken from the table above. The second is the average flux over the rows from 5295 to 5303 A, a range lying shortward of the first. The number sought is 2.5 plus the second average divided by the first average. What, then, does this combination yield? 3.54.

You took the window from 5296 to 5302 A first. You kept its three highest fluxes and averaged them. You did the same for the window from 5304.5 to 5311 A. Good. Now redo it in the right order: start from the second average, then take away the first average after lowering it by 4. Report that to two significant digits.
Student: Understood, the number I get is 16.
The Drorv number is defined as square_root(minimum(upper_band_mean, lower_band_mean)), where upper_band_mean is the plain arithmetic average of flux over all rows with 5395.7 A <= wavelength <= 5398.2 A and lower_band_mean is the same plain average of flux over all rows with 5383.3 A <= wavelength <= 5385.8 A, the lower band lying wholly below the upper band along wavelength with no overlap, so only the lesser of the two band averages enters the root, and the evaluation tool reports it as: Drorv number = 10.9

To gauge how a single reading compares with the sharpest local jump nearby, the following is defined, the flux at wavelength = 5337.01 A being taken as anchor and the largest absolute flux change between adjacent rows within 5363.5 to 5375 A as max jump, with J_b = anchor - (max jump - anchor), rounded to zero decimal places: 268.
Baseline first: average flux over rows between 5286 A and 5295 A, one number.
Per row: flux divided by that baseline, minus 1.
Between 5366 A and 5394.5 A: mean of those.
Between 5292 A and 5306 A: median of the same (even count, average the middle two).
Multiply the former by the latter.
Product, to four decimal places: 0.0085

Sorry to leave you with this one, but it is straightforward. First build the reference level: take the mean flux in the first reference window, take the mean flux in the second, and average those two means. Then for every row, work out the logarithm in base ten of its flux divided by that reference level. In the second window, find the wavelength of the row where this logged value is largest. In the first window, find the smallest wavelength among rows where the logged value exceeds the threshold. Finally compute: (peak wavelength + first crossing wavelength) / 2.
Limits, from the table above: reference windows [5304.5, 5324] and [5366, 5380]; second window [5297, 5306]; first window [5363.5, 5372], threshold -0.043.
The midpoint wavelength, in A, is 5334.6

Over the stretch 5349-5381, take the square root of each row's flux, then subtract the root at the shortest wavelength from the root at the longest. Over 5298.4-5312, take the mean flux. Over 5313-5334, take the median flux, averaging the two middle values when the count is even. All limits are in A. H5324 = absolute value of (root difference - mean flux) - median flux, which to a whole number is -18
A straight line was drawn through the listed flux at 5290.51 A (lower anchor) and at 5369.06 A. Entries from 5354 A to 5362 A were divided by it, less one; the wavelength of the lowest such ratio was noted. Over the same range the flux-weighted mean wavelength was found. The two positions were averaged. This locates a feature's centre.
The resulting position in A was 5356.1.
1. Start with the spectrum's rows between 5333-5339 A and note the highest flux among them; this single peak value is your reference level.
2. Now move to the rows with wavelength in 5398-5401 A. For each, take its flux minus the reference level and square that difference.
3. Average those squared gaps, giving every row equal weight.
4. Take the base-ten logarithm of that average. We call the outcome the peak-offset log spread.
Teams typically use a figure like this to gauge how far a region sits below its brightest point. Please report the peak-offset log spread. 2.45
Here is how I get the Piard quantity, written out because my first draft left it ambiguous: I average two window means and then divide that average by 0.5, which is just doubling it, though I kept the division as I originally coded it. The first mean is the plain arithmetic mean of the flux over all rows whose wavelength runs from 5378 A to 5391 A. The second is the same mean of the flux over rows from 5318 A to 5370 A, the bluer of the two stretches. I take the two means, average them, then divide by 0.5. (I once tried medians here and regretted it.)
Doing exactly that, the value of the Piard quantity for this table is 262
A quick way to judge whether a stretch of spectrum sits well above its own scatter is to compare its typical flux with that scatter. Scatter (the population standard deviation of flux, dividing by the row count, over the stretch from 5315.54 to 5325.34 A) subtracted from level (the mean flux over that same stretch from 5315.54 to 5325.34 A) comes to 159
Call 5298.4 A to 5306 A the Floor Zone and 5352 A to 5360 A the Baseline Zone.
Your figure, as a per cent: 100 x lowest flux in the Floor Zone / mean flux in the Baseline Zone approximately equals 101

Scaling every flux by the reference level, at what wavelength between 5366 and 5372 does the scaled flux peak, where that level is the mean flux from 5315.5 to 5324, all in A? 5366.58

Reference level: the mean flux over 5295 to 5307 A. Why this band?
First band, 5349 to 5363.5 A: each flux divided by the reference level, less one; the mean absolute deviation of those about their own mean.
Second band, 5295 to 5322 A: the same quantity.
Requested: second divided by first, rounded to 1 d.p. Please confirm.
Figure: 3.1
